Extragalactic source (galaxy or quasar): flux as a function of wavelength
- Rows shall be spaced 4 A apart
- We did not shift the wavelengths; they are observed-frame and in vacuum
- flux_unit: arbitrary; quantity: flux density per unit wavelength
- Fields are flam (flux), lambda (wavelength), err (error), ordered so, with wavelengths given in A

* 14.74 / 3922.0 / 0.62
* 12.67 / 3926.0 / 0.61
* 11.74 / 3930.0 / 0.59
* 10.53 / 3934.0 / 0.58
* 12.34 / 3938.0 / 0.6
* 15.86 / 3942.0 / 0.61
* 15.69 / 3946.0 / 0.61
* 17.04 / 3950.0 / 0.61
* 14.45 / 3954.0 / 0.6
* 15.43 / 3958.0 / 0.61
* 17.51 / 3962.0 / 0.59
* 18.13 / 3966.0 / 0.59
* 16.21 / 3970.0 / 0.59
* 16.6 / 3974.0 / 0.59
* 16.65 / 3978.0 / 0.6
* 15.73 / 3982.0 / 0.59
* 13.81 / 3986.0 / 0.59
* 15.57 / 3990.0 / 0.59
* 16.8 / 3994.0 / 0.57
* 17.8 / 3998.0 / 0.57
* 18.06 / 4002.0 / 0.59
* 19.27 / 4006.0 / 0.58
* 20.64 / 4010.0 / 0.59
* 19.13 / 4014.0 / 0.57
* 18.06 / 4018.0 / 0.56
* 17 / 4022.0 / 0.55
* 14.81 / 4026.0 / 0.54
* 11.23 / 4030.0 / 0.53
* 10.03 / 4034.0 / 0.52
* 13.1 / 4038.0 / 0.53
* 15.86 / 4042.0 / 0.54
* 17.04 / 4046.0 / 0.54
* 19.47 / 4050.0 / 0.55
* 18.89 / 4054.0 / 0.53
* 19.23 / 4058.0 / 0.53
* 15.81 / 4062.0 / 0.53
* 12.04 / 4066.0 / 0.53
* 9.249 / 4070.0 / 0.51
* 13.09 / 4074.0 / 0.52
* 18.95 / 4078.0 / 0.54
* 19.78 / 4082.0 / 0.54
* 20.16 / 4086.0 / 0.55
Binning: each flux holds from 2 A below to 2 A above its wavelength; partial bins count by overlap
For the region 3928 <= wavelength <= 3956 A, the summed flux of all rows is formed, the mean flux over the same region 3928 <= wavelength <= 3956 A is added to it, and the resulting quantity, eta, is 112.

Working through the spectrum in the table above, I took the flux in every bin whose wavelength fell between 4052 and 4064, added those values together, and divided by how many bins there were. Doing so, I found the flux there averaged 18.0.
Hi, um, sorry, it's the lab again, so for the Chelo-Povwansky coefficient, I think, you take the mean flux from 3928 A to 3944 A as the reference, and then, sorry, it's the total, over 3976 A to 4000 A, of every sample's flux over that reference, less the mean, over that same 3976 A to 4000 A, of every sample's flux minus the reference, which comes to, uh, 4.2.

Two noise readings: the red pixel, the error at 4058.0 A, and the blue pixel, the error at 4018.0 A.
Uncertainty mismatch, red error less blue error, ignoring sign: 0.030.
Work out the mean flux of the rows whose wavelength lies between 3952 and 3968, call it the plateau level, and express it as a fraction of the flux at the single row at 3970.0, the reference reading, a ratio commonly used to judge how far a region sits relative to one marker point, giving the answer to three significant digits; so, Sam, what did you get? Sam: 1.01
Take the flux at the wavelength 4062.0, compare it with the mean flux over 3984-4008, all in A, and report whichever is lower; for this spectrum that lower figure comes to 15.8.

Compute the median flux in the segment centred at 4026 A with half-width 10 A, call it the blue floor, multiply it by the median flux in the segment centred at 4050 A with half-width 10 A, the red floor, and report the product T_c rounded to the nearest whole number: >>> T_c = 280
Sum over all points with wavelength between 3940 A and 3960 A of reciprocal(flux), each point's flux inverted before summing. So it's 0.32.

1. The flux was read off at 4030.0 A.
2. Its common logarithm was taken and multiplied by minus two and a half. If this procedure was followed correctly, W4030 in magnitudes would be -2.63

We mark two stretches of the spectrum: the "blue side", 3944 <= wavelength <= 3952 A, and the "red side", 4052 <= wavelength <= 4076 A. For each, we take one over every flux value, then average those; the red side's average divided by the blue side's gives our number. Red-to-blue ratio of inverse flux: 1.19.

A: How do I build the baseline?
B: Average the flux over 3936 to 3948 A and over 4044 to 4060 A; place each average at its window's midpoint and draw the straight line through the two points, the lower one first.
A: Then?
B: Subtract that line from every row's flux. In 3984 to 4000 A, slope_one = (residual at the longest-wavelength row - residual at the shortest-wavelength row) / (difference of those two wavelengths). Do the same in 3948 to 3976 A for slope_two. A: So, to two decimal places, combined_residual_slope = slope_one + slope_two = 0.24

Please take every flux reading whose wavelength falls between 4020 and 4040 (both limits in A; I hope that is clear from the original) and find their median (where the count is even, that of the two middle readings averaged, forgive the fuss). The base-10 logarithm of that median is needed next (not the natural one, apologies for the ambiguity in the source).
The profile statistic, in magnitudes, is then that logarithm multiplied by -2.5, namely -2.79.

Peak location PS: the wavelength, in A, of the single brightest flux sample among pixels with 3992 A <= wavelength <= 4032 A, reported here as 4010.0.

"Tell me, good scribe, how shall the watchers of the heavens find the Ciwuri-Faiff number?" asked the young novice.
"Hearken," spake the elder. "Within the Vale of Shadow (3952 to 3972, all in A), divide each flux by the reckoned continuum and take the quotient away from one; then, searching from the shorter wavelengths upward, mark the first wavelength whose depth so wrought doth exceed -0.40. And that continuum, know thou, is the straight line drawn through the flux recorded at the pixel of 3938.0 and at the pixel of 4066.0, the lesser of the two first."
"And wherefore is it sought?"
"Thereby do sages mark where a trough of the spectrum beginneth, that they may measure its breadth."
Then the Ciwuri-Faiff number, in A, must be 3954.0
